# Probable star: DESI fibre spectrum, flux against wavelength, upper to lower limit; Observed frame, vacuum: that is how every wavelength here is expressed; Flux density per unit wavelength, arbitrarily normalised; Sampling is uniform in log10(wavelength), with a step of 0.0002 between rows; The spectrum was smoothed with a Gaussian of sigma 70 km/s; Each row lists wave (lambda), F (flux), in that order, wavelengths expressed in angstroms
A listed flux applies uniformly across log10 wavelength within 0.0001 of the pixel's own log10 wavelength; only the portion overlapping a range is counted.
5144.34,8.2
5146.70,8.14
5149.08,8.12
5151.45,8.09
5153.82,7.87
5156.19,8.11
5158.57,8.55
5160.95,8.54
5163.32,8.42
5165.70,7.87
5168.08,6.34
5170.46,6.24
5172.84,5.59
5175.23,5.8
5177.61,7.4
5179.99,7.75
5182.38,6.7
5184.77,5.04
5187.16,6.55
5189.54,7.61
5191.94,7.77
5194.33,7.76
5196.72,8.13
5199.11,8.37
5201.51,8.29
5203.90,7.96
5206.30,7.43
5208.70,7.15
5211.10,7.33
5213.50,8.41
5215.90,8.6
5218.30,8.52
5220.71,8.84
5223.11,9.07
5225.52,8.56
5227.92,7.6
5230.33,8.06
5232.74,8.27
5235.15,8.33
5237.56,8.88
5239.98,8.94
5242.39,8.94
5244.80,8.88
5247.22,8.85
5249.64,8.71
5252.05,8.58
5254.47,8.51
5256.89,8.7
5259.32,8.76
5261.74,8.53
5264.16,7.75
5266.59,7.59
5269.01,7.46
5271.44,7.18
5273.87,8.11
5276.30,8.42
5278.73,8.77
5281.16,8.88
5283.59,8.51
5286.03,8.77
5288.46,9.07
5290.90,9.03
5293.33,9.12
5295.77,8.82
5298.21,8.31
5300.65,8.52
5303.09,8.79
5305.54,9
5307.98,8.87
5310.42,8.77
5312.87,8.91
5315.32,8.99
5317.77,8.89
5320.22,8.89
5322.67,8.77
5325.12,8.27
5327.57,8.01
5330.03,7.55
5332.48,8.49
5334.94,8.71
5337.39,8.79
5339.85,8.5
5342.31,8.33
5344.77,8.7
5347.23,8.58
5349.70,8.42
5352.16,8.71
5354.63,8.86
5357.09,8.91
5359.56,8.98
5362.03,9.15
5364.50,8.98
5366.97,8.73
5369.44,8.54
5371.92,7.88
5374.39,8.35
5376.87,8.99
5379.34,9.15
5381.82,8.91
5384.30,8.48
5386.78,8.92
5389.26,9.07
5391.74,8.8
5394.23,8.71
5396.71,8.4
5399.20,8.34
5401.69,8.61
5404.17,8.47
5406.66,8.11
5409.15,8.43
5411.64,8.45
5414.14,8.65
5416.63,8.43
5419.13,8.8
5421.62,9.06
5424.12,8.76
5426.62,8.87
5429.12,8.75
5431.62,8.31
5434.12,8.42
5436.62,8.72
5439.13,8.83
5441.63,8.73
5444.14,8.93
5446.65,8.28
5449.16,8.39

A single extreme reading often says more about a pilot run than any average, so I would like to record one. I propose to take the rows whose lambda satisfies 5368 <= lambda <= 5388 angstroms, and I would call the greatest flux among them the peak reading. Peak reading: 9.15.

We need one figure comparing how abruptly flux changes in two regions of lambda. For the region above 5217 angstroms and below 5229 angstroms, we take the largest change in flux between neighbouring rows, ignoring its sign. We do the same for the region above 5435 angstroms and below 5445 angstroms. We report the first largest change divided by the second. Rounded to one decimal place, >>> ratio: 4.8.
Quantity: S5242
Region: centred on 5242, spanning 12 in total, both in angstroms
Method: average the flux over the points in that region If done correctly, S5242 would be 8.9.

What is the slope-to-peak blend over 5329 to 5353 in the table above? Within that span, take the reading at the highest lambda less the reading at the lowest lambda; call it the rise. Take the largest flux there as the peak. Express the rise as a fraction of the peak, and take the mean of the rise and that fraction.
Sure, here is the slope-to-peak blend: 0.6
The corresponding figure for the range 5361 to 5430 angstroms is -0.2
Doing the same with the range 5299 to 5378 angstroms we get 0.3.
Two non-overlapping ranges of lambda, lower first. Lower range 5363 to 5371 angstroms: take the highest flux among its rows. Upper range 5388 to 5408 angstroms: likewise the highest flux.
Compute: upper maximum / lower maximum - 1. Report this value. 0.010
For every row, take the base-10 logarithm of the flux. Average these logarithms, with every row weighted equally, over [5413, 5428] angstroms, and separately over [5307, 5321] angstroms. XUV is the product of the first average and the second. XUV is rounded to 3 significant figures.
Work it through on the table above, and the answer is 0.894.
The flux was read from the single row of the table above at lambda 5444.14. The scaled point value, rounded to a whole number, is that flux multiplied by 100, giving 893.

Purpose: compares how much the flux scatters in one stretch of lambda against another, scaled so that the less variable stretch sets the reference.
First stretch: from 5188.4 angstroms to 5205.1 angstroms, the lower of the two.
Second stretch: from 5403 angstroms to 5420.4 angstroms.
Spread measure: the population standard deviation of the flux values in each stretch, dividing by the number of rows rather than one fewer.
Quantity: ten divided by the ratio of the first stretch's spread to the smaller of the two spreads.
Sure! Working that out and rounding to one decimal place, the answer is 7.4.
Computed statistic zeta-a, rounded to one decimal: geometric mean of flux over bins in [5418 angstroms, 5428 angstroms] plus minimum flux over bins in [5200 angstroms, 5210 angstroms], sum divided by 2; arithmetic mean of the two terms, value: 8.0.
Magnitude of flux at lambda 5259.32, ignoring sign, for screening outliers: 8.8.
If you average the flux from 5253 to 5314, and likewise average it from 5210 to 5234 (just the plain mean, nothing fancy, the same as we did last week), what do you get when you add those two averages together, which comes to 16.9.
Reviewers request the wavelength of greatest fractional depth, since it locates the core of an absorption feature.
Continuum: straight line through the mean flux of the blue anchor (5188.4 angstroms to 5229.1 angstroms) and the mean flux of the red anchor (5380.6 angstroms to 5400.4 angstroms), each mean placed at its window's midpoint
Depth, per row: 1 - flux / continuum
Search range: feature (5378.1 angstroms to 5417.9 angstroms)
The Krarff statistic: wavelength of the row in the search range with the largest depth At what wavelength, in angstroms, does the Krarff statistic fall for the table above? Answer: 5406.66 angstroms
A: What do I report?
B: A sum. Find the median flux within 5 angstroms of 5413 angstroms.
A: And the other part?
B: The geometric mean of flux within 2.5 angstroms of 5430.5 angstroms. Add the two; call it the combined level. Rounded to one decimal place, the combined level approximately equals 17.0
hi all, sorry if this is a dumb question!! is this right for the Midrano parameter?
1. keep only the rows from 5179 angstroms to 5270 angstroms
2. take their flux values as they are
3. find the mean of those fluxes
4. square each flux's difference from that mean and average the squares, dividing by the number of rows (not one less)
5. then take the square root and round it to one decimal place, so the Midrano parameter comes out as 0.8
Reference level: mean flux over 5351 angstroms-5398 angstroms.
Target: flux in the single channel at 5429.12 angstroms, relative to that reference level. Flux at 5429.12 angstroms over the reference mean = 1.00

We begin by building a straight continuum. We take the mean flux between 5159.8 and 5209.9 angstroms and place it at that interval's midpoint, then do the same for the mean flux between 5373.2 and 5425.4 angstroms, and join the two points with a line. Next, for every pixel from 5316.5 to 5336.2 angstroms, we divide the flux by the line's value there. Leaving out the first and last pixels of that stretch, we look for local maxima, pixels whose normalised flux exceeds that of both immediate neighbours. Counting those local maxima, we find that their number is 0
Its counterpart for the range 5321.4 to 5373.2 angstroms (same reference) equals 3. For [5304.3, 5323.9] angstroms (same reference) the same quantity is 1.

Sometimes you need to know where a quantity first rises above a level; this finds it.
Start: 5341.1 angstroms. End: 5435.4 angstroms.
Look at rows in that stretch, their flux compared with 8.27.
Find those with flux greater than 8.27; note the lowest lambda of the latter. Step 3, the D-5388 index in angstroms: 5342.31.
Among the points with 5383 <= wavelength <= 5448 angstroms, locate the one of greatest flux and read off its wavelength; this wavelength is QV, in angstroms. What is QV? 5389.26 angstroms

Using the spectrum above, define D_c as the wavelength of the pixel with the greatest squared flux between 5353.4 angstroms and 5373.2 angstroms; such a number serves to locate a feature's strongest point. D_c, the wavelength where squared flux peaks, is 5362.03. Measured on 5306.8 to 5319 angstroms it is 5315.32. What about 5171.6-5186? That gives 5179.99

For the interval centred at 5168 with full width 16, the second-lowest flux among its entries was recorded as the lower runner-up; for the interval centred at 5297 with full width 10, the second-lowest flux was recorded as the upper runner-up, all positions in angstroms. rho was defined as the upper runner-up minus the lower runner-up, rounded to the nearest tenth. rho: 2.7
